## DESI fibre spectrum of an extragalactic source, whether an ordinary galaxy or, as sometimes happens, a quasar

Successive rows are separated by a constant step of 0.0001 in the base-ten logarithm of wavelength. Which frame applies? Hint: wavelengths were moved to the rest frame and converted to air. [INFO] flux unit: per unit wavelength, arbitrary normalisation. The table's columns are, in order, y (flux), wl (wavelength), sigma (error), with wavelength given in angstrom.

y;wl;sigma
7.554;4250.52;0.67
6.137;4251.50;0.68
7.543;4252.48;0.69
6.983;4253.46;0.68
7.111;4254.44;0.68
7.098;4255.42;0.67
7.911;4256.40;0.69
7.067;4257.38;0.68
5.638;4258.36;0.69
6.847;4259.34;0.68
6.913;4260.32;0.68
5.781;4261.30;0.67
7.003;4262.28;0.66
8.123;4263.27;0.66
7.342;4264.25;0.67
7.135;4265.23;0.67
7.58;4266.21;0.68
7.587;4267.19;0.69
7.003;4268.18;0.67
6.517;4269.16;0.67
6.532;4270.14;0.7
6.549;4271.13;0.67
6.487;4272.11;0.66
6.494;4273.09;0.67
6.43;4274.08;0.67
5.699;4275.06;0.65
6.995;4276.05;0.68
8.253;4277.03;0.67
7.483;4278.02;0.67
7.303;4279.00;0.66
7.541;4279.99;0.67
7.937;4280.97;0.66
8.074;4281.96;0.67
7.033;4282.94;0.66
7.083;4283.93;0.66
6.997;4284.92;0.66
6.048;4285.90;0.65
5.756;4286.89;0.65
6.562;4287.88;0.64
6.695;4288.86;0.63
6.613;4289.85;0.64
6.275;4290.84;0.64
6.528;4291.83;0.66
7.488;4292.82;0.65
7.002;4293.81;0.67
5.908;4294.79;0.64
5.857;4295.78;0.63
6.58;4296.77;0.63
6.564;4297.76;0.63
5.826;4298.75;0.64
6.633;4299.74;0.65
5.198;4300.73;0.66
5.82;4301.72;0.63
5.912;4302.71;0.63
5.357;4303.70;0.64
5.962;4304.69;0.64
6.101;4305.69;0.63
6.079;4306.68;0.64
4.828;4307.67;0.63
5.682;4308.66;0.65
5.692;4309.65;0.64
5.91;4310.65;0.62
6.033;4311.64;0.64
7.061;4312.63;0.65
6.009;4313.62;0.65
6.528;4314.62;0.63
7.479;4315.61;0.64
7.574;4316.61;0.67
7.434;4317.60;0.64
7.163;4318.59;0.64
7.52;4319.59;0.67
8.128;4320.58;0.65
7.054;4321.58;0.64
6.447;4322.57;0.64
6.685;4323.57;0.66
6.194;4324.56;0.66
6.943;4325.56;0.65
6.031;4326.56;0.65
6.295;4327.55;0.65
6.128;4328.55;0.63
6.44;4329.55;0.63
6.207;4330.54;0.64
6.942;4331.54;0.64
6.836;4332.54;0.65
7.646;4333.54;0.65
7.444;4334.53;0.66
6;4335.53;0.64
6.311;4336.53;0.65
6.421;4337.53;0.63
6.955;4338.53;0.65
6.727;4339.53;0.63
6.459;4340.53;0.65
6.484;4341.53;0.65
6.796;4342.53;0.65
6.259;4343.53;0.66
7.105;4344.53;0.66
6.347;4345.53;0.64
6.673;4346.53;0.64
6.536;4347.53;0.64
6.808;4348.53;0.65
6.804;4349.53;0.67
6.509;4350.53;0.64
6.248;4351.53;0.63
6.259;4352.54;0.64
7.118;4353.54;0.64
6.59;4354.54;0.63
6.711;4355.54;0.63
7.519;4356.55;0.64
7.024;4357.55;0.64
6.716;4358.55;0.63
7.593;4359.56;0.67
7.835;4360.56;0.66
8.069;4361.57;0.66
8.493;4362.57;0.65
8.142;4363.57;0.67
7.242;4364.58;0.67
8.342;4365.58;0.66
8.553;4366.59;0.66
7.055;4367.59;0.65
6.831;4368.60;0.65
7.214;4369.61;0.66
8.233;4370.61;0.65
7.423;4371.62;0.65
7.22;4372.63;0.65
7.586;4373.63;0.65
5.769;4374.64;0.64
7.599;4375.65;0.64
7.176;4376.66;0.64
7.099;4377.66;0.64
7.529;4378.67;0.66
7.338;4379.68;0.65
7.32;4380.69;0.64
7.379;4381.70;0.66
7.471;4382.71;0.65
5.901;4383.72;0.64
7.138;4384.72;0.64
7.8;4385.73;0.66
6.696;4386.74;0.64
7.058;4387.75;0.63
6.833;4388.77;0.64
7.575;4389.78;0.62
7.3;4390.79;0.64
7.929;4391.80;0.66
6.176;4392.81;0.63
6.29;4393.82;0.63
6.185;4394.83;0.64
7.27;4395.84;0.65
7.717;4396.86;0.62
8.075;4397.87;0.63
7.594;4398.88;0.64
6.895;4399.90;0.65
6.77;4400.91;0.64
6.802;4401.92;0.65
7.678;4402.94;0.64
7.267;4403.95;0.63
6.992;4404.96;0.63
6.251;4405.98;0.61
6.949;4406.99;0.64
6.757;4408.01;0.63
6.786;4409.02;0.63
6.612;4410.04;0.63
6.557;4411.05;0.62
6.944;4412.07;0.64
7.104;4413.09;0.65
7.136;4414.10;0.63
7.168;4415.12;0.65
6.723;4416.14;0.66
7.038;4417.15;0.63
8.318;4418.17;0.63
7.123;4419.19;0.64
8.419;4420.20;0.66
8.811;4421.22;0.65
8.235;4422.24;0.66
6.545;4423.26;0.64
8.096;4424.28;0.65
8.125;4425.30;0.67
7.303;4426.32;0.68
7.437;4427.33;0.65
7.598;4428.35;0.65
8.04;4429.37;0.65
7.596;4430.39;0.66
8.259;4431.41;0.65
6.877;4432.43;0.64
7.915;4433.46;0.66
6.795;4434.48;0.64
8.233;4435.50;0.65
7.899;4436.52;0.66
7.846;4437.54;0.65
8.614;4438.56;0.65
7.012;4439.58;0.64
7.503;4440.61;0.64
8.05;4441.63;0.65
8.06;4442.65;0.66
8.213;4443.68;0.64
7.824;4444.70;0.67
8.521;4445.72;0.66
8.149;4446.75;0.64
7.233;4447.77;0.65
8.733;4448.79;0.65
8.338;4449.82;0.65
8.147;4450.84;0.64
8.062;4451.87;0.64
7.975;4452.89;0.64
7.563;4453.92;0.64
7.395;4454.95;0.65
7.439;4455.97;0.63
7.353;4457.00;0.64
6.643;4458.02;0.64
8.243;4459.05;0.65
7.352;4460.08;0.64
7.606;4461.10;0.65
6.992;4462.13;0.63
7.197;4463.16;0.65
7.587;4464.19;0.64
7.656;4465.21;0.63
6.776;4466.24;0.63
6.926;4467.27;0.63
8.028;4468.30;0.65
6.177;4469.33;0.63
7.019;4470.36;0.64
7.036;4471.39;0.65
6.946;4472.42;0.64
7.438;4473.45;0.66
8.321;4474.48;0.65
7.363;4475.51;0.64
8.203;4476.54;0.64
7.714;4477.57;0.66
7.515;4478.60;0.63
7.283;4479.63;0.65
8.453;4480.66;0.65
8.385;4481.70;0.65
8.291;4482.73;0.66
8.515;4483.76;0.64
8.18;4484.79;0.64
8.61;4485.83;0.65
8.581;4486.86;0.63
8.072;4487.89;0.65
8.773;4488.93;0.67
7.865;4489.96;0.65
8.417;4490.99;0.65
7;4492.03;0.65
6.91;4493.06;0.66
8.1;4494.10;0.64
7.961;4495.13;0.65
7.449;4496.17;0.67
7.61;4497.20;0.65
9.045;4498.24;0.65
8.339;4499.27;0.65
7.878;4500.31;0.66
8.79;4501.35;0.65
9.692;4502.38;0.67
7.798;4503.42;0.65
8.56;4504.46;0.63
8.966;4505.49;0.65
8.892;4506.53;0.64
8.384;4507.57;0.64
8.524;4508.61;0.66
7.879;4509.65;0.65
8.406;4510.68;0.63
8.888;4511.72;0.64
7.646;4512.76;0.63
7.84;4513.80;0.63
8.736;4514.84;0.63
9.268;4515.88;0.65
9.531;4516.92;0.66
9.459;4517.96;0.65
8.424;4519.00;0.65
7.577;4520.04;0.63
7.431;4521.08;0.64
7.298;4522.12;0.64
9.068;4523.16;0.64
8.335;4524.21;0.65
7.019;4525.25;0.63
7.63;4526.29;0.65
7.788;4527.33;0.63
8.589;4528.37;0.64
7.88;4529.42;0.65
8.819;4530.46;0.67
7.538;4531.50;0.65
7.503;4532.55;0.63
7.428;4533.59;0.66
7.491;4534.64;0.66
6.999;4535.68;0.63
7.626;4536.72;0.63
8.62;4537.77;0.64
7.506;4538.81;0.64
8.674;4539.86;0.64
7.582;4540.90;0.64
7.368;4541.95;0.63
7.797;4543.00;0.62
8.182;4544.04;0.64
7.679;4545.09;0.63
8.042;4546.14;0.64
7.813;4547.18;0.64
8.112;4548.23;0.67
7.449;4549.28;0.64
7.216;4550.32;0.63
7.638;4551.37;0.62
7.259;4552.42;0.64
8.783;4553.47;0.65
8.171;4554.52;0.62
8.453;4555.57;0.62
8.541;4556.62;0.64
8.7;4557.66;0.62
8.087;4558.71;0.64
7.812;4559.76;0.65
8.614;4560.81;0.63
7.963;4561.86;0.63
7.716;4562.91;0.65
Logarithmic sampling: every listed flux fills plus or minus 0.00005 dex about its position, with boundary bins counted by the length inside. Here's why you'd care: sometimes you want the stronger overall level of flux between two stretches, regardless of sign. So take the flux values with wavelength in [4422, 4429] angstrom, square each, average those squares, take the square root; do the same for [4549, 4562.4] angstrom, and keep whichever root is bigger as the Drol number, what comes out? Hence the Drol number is 8.07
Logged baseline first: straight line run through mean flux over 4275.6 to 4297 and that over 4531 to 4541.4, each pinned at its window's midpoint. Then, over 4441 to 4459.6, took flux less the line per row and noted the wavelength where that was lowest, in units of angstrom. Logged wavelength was 4458.02 angstrom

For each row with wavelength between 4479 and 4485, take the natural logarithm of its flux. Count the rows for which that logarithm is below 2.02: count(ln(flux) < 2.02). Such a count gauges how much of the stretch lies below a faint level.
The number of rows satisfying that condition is 1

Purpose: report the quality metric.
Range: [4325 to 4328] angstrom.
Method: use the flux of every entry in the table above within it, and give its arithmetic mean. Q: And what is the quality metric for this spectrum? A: 6.42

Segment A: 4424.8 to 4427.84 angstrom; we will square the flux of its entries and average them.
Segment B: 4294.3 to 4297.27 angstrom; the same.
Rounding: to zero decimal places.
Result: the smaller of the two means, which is 38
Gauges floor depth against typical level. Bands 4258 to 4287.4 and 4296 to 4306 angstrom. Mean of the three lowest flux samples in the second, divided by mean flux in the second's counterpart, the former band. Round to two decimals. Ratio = 0.79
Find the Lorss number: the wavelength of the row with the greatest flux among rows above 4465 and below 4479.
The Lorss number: 4474.48 angstrom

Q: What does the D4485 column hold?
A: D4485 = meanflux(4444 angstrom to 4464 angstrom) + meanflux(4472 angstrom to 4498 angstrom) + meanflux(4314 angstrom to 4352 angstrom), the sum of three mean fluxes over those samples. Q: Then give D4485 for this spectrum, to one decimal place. 22.4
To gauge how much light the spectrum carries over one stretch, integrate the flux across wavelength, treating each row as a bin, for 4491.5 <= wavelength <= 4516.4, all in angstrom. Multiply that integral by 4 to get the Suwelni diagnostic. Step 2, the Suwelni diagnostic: 824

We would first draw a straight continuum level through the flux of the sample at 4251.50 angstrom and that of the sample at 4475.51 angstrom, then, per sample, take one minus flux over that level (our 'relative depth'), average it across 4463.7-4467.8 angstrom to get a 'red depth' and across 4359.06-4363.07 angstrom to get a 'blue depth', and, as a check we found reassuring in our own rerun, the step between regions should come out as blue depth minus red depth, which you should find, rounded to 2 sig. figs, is -0.20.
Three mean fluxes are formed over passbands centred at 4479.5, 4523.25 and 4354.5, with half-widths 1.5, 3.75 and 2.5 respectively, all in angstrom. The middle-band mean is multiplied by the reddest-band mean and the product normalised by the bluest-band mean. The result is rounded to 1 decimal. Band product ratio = 8.8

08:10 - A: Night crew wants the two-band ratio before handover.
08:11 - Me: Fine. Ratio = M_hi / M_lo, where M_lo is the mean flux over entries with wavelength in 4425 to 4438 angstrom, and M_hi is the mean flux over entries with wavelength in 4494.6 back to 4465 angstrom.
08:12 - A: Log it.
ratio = 1.01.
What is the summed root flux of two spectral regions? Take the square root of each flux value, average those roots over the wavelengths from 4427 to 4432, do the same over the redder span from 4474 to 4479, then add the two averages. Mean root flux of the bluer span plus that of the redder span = 5.59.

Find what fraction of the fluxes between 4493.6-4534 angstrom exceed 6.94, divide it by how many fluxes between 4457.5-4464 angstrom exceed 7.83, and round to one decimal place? 1.0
